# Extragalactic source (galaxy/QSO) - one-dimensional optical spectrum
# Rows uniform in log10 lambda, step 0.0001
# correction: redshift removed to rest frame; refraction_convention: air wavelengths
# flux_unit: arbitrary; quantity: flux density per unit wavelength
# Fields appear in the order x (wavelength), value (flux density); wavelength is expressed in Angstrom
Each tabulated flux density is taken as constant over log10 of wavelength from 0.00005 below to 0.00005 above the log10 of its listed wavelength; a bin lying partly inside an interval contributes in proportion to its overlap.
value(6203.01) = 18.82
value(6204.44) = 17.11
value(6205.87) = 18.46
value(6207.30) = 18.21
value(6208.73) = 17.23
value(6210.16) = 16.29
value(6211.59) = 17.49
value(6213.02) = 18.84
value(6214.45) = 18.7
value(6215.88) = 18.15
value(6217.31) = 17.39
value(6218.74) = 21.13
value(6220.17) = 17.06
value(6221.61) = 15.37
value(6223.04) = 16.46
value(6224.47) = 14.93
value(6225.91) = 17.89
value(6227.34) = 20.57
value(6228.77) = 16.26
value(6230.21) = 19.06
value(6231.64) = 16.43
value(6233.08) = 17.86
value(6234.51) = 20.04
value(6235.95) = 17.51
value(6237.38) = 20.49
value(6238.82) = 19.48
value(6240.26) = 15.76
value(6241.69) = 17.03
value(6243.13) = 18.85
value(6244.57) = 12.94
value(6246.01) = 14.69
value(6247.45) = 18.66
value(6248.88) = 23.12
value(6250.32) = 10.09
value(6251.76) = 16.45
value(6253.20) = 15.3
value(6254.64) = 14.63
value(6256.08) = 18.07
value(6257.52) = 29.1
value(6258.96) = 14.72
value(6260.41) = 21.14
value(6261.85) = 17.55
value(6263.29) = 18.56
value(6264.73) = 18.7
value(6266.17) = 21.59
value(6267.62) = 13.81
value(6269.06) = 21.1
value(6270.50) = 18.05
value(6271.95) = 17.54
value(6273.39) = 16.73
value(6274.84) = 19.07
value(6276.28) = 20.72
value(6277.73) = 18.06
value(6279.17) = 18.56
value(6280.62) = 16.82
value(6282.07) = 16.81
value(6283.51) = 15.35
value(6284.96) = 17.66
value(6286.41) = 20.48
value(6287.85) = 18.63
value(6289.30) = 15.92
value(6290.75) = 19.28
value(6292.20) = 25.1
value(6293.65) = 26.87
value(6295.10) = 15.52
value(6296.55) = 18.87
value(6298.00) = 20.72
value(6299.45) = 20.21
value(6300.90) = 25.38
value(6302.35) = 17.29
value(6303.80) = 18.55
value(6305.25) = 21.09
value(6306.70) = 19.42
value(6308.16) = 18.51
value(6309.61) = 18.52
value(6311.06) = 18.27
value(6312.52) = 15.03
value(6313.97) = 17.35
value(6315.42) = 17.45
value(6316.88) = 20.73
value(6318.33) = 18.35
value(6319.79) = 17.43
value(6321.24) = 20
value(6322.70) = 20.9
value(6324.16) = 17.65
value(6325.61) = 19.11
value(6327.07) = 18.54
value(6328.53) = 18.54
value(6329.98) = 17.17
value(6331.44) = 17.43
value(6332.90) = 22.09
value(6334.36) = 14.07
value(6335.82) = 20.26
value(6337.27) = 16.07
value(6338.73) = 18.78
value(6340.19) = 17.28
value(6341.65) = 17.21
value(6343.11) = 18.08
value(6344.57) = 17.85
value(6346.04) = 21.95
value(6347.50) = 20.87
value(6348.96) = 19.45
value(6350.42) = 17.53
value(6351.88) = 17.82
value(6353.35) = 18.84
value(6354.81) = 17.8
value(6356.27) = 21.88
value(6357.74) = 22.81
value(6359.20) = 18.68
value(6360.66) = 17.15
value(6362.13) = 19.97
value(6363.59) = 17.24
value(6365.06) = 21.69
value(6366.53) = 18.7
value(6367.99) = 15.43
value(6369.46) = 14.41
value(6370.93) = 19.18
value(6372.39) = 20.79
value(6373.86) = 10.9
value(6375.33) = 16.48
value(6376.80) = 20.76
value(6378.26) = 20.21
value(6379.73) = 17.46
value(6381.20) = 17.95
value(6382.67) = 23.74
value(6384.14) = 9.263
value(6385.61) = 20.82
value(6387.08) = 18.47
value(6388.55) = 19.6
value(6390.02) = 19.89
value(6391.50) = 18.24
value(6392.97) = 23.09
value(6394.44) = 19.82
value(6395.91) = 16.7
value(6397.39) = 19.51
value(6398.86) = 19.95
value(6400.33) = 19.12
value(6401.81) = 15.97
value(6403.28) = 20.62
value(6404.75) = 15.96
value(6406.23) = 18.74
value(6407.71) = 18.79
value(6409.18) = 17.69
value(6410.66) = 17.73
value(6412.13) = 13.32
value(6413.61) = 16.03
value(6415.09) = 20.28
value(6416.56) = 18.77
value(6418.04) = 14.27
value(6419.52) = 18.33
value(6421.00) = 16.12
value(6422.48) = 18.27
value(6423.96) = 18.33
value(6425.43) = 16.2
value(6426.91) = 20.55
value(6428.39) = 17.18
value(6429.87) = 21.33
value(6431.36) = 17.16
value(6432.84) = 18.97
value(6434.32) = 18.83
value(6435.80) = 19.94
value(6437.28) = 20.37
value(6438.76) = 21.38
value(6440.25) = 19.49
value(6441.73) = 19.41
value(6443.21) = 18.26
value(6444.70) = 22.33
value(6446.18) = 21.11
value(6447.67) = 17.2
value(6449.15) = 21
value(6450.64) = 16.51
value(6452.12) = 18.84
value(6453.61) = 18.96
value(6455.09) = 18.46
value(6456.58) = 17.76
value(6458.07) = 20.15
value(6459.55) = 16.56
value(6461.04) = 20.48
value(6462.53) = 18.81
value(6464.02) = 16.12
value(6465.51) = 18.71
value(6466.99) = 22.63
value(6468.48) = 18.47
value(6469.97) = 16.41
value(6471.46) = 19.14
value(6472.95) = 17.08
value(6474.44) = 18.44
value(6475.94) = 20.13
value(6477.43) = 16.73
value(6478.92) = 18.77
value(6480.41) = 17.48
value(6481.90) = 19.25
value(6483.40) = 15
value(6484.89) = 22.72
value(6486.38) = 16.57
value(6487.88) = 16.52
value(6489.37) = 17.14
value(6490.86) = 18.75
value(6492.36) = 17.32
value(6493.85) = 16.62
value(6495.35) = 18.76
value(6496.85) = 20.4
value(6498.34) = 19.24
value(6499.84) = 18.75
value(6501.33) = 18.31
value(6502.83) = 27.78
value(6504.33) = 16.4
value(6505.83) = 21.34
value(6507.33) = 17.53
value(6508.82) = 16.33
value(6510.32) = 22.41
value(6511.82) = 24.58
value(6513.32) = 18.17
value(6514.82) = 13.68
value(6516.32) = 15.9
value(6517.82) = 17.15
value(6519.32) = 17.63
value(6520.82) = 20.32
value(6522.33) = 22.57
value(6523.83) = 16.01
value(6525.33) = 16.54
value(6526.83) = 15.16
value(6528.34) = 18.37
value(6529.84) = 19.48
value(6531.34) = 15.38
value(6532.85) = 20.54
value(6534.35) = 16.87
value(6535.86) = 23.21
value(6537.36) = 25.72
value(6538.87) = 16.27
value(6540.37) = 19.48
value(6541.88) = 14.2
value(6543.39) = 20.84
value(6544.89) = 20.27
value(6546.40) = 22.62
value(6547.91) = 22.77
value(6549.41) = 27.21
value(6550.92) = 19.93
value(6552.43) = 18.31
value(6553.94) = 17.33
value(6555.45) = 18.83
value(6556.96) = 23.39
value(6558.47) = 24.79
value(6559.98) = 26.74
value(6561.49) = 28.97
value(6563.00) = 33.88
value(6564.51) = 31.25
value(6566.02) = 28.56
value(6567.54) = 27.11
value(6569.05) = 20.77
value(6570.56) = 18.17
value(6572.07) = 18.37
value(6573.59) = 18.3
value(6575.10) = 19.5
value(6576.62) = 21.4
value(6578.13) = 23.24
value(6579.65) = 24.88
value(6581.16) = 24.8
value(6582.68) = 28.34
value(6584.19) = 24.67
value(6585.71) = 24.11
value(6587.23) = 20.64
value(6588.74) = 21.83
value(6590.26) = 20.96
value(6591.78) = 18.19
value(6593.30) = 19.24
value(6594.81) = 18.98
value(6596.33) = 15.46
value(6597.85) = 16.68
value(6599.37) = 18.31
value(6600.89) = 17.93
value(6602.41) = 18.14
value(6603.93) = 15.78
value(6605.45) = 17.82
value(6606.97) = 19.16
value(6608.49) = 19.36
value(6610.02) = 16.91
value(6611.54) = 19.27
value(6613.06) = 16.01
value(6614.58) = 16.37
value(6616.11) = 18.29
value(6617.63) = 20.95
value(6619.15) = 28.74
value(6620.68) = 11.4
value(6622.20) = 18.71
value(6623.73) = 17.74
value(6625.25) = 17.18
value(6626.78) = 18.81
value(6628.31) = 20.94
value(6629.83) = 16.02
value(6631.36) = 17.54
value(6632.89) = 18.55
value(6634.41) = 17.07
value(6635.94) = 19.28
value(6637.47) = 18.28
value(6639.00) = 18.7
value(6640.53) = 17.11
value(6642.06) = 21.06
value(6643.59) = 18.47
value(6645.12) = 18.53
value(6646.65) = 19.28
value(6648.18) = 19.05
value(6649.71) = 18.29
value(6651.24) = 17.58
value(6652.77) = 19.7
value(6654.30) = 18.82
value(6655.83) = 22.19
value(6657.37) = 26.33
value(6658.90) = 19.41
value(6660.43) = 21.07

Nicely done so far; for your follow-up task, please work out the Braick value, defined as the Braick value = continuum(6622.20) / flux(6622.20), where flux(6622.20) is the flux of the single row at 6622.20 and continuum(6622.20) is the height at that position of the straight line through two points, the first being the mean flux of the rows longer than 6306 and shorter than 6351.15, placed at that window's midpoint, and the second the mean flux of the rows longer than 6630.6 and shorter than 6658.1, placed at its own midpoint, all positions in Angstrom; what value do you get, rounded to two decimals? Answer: 1.02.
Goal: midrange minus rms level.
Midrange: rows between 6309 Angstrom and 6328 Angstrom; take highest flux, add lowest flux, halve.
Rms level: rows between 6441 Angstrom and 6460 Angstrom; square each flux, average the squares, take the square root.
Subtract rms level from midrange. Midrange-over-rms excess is -1.08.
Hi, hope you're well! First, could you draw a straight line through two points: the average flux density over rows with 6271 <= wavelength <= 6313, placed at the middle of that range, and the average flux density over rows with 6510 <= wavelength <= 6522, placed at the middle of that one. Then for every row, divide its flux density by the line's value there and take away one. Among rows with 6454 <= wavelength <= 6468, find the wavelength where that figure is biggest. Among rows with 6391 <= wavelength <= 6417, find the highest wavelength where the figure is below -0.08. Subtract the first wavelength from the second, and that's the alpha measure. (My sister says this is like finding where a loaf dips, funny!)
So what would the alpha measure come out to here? -53.4 Angstrom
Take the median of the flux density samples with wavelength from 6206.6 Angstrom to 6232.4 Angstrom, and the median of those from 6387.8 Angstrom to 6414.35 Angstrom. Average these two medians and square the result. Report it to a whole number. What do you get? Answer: 328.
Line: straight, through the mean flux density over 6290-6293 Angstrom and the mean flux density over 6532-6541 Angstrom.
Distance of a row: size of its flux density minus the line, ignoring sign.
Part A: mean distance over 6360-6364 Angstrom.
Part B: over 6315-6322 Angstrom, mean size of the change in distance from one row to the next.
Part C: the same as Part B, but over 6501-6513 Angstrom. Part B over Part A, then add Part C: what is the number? 3.4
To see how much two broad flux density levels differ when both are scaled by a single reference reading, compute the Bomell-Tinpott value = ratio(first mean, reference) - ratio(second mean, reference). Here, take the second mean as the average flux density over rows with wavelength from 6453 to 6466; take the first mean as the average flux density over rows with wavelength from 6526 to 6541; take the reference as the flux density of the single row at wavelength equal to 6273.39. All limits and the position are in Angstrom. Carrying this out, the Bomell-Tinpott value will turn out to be 0.04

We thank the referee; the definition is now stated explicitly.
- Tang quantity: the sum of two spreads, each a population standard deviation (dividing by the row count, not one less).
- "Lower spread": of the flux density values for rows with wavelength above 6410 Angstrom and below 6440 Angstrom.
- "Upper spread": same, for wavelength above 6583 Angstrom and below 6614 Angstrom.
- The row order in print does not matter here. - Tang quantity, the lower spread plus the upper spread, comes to 4.60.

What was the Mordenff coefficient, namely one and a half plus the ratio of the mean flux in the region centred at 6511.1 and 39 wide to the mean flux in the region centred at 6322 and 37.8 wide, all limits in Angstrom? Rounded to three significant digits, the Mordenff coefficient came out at 2.52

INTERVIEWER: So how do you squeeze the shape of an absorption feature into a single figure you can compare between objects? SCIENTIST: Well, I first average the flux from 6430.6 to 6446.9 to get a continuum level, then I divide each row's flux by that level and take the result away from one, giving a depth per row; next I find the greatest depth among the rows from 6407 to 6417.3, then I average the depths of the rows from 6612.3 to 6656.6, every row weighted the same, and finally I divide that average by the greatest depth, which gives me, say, 0.17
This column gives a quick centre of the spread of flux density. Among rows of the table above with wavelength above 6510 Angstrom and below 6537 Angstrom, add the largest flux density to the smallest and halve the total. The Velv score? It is 19.1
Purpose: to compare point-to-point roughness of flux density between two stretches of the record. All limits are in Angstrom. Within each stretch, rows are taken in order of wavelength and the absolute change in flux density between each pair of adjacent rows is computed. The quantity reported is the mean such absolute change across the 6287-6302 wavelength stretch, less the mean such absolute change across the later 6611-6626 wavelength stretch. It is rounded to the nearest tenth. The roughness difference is -0.7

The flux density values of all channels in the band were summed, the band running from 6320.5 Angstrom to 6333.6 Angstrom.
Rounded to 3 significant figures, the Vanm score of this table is 171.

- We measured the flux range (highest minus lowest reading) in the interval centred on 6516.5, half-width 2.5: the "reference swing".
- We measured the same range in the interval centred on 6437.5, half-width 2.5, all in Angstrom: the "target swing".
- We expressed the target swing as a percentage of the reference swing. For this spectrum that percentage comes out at 41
